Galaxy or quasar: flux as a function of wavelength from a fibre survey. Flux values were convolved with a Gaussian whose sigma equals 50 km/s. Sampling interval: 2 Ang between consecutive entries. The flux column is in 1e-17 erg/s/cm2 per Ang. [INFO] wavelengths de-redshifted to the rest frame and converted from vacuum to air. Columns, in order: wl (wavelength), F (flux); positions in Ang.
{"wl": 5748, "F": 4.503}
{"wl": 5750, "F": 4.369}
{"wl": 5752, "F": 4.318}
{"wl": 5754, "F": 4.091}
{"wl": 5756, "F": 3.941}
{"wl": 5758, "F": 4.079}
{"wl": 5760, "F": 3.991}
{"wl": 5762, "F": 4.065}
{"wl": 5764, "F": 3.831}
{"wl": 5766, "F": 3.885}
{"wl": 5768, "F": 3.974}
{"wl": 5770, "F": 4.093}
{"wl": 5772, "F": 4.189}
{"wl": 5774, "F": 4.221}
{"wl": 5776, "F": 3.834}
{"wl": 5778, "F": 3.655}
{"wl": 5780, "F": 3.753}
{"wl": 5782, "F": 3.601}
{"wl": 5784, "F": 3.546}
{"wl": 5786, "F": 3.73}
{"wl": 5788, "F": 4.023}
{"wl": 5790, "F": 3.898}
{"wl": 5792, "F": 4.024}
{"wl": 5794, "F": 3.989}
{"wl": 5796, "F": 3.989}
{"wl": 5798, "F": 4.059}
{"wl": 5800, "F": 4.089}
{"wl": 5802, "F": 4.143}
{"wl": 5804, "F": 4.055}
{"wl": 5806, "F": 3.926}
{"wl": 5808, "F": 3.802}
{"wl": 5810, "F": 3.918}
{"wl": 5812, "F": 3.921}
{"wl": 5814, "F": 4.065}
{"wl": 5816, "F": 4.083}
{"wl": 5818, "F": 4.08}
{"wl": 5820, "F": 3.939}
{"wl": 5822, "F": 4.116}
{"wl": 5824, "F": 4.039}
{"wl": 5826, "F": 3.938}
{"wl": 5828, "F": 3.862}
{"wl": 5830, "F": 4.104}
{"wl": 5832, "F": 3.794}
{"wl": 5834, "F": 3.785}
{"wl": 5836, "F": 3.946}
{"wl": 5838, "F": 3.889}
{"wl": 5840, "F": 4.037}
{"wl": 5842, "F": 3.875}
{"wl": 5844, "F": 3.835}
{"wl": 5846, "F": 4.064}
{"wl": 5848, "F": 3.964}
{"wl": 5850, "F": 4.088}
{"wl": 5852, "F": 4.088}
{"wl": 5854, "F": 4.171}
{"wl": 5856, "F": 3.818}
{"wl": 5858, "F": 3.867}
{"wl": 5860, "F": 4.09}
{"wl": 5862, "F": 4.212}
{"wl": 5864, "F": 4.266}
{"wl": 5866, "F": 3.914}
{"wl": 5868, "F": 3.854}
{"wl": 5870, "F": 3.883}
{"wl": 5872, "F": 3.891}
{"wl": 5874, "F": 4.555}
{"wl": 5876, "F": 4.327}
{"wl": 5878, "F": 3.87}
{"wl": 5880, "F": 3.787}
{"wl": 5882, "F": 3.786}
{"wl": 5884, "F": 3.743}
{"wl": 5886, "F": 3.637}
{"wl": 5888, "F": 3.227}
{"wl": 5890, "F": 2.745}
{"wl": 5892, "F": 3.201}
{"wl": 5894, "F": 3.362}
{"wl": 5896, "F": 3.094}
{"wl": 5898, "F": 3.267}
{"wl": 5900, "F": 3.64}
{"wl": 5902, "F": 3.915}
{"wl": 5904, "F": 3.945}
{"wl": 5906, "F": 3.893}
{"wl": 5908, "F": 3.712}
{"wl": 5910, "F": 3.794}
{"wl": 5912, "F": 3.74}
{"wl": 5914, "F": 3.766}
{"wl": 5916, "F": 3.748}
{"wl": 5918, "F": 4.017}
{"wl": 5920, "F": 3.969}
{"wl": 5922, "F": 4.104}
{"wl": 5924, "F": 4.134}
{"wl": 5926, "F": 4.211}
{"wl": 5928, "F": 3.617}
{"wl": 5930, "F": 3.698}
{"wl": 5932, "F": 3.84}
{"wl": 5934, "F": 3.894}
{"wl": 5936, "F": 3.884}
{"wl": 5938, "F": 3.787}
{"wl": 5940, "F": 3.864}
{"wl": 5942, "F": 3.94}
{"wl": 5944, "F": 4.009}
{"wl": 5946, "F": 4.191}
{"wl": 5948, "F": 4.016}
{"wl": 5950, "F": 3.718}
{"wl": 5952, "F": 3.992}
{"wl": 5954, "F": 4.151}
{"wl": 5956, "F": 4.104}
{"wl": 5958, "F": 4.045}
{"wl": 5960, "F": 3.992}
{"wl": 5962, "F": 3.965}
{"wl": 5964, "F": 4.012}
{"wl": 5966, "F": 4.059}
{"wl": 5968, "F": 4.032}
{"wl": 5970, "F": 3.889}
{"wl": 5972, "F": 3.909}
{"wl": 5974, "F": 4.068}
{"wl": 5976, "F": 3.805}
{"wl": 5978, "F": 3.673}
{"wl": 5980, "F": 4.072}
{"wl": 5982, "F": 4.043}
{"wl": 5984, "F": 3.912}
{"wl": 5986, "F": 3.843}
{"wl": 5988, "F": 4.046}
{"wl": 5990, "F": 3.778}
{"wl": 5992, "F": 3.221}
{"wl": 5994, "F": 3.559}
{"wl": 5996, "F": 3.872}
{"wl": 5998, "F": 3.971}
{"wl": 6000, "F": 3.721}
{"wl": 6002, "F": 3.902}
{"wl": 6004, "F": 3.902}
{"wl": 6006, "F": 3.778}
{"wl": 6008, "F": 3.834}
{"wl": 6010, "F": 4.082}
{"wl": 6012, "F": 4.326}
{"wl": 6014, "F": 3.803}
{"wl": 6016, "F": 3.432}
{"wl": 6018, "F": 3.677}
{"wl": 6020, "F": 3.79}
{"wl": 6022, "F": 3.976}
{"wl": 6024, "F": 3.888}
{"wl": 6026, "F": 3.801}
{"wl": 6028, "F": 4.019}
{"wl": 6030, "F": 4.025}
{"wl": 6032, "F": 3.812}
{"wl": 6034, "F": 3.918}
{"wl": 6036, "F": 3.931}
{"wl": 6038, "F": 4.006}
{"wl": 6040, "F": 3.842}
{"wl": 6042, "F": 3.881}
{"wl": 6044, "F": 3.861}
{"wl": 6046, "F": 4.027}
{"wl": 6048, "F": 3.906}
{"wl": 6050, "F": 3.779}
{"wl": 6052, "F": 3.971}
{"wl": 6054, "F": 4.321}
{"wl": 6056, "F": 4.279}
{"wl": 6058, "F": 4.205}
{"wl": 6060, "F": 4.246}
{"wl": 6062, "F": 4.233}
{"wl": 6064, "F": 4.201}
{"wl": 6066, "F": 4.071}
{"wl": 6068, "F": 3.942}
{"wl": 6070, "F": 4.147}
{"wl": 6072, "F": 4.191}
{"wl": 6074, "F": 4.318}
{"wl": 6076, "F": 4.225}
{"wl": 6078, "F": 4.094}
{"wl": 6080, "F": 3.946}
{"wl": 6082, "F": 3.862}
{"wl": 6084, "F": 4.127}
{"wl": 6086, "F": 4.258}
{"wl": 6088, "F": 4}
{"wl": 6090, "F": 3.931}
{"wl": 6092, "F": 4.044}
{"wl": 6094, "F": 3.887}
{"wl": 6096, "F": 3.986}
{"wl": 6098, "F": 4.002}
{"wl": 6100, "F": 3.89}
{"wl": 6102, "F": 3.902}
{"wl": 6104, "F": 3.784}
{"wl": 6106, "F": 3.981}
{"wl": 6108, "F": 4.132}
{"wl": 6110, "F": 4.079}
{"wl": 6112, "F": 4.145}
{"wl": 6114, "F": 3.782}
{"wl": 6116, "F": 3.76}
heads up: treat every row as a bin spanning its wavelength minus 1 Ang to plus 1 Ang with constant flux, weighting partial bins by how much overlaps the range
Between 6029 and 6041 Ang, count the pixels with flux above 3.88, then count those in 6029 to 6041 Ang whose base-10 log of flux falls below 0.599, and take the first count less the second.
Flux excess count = 0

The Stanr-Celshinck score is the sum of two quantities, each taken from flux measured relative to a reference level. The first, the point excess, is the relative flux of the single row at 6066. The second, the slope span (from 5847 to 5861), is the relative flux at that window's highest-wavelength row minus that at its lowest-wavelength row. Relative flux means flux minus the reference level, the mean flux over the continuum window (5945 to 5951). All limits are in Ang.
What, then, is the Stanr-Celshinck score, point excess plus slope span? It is 0.22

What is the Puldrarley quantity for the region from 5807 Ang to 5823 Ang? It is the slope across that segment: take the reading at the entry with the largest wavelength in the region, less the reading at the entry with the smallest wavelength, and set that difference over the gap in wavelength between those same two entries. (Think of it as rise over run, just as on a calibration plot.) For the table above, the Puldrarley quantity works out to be 0.022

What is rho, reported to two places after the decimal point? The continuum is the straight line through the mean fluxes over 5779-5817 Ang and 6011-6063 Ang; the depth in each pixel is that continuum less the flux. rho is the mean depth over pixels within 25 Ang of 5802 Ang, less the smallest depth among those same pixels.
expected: 0.21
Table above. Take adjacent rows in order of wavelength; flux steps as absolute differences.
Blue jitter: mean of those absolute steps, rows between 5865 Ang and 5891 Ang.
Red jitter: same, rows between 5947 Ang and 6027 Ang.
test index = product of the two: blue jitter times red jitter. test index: 0.038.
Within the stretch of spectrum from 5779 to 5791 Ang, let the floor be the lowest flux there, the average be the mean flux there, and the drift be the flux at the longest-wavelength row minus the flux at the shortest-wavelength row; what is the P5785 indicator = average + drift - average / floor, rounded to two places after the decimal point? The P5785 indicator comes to 2.84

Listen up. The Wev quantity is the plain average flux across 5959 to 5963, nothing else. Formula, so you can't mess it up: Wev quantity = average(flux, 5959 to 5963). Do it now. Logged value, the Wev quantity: 3.98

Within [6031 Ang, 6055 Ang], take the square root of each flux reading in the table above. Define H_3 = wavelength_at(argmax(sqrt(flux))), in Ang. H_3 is 6054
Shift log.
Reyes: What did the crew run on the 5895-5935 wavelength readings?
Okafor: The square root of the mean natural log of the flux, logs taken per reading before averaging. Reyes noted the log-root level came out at 1.15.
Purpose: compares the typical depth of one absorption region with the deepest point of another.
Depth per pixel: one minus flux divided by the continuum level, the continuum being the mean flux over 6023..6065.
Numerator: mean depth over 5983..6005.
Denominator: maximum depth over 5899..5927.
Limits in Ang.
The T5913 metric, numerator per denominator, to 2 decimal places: 0.58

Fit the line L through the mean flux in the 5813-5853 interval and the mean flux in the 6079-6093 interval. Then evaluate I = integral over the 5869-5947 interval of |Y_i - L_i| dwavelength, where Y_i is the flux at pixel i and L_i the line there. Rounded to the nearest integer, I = 22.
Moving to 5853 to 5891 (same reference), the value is 11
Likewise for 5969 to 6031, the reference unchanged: 12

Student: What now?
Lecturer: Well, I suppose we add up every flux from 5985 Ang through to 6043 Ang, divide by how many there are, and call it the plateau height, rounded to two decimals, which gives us 3.85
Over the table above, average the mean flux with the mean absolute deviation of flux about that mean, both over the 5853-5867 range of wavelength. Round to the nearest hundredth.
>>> 2.10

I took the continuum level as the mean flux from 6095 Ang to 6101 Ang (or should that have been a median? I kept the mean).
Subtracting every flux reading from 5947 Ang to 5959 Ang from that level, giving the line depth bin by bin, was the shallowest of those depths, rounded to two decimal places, -0.19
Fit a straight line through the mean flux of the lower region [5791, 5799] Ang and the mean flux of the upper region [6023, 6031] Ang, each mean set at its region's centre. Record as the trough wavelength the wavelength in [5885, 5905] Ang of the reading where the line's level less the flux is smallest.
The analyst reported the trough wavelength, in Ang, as 5904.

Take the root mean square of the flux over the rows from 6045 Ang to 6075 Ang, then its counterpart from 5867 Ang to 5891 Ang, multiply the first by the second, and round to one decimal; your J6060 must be 15.7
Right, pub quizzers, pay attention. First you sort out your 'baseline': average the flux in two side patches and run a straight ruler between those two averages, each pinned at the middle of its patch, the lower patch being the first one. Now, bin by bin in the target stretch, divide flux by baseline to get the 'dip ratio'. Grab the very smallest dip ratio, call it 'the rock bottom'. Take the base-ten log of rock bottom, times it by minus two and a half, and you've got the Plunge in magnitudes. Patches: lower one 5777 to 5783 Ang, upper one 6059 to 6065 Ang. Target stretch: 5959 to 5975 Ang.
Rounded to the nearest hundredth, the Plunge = 0.04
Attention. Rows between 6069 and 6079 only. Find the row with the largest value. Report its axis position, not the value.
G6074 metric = 6074 Ang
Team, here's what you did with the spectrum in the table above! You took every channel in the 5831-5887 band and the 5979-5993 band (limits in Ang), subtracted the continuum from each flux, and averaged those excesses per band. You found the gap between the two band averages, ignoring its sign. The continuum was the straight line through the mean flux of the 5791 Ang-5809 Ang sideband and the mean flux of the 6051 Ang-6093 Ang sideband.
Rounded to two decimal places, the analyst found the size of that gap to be 0.17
